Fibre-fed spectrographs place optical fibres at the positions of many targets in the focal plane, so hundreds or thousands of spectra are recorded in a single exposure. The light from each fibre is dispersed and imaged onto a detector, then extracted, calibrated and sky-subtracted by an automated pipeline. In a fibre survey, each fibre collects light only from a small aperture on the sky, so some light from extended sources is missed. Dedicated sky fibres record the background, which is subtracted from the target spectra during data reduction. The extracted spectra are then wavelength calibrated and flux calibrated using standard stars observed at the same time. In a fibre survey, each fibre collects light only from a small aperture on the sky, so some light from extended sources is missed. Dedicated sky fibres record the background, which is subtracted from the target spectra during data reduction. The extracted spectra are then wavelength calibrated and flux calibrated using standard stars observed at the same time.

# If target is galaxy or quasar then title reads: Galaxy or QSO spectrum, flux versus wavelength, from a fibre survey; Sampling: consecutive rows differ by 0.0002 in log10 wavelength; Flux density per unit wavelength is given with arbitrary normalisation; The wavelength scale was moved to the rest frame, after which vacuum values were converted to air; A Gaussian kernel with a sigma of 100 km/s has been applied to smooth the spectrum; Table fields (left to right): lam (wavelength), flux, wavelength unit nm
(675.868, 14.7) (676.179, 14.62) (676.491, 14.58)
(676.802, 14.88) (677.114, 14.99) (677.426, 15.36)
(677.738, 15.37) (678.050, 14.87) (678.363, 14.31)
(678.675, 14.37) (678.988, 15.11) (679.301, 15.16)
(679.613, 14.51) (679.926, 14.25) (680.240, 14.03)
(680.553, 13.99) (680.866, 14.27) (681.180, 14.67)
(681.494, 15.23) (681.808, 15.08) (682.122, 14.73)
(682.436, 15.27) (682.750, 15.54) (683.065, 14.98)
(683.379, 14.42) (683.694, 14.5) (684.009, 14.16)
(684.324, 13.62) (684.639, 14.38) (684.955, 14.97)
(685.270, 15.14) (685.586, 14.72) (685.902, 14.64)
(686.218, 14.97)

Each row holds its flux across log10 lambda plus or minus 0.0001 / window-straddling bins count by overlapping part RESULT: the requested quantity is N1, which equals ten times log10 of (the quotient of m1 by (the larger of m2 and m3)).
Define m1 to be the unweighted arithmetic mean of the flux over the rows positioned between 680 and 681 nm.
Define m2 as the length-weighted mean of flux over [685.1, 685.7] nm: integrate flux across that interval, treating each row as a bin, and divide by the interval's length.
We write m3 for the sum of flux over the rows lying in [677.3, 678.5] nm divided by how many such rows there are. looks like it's -0.26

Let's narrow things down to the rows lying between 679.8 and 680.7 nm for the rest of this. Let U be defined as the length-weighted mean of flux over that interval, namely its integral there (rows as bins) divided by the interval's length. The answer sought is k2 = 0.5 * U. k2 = 7.04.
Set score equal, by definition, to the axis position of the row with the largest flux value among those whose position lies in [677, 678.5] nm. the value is 677.738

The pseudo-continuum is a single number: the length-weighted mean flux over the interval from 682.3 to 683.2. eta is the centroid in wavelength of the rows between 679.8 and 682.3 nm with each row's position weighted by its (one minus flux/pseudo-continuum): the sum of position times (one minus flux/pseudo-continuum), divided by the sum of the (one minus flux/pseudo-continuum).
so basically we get 680.68 nm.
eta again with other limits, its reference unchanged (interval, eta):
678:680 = 679.04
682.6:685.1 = 684.13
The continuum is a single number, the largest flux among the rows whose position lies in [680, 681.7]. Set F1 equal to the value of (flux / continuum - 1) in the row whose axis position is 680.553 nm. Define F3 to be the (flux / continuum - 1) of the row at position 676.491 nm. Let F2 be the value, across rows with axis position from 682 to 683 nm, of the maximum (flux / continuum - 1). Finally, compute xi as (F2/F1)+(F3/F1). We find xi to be 0.3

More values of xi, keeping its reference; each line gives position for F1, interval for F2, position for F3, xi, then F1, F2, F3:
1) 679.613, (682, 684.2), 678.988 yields -0.3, -0.047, 0.020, -0.01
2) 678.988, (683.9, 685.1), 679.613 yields 8.2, -0.008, -0.017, -0.05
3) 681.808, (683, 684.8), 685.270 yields 2.3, -0.010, -0.016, -0.01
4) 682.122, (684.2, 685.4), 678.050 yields 0.9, -0.033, -0.006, -0.02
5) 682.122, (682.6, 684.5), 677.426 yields -0.9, -0.033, 0.020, 0.01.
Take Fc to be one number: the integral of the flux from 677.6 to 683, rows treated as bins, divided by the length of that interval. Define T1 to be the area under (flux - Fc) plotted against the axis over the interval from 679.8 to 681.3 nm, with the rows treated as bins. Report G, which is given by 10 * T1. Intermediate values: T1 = -0.78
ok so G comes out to -7.8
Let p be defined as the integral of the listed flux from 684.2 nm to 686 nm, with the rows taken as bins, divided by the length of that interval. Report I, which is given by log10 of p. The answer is 1.16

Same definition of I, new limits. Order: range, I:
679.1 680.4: 1.16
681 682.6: 1.18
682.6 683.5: 1.18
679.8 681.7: 1.16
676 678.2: 1.17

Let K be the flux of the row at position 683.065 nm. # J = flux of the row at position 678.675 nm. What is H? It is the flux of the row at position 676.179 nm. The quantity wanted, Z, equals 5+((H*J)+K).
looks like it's 230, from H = 14.62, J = 14.37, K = 14.98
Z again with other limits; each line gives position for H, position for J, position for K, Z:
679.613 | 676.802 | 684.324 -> 235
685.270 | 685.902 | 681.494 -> 242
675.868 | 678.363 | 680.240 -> 229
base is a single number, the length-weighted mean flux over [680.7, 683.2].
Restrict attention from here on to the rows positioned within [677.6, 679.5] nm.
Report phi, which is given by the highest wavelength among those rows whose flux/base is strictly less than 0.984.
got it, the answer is 678.675 nm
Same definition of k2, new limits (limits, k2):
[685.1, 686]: 7.42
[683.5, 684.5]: 7.06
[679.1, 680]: 7.36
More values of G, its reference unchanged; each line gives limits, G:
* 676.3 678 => 4.5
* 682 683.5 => 3.8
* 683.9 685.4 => -4.5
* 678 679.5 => 0.0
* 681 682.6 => 3.8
